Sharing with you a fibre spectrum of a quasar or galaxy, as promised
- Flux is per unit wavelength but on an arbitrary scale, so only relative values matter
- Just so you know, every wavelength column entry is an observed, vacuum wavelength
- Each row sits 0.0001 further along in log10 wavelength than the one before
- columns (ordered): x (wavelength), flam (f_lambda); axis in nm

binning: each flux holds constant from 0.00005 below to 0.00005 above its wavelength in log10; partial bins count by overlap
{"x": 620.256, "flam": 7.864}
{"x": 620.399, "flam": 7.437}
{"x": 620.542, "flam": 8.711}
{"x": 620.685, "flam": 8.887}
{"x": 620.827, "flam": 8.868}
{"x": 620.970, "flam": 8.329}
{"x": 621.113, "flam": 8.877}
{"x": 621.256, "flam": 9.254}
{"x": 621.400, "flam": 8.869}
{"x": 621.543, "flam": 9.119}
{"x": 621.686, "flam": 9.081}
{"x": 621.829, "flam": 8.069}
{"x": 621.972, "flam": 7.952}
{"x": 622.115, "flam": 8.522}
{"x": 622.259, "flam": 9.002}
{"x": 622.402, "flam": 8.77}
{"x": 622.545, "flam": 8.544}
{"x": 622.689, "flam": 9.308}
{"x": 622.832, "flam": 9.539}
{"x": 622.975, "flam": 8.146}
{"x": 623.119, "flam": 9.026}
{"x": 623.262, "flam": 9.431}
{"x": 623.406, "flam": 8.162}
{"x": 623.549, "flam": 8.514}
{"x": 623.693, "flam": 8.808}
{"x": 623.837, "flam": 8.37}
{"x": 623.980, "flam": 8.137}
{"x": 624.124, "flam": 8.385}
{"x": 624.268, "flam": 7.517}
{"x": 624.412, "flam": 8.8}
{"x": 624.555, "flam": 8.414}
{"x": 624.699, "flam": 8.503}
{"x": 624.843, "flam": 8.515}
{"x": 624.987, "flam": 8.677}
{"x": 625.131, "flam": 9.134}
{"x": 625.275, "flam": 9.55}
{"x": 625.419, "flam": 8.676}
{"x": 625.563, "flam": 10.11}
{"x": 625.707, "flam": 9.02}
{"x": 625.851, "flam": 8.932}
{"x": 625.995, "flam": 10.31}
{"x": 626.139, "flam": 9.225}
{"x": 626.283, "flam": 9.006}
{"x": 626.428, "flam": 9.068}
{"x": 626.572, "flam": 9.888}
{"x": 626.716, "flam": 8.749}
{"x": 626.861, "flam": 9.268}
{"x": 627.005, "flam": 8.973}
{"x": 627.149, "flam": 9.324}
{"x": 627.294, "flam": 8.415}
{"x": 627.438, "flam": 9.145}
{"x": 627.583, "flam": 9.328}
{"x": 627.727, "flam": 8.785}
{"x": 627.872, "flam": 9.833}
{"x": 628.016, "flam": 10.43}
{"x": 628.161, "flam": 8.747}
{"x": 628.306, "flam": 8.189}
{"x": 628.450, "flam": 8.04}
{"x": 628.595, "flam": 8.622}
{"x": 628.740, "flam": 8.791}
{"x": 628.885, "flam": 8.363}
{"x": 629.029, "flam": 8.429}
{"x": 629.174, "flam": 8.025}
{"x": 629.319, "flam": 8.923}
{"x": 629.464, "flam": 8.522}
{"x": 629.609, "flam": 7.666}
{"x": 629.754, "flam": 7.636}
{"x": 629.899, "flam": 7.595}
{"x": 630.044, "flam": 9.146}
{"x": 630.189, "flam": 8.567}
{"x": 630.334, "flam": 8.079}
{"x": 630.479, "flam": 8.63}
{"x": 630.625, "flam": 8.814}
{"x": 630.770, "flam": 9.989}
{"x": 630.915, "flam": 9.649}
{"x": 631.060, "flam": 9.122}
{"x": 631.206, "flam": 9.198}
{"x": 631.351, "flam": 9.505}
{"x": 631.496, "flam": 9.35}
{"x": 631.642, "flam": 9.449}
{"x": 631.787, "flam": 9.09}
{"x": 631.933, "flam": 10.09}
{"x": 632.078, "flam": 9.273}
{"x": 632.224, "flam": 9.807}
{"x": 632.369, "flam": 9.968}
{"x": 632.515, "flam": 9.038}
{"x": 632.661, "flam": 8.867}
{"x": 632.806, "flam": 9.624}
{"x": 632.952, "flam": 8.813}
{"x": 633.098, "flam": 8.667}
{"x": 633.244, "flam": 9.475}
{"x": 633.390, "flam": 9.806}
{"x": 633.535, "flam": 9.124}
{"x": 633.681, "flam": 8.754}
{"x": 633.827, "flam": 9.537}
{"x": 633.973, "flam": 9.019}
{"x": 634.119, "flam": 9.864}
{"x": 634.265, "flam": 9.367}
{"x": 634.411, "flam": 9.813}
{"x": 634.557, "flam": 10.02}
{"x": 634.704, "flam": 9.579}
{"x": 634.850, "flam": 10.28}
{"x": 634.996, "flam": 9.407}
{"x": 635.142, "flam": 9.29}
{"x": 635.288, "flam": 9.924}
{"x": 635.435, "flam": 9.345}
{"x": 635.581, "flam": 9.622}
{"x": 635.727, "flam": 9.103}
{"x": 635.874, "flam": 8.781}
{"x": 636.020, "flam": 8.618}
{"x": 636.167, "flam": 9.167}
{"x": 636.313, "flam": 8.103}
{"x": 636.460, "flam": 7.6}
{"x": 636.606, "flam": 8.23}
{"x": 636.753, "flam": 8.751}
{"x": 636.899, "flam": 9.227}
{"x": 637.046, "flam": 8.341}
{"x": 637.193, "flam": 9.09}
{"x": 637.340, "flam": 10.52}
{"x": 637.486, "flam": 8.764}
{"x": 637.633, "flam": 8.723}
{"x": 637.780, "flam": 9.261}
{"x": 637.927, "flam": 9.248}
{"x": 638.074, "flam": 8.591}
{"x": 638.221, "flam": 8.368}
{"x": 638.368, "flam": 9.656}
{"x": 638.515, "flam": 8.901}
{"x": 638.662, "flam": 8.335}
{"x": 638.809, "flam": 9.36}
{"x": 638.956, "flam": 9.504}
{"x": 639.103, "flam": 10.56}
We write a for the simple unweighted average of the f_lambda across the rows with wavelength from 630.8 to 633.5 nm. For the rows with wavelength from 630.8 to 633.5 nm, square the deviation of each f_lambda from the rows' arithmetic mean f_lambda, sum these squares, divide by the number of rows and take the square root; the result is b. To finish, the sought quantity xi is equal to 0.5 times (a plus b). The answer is 4.89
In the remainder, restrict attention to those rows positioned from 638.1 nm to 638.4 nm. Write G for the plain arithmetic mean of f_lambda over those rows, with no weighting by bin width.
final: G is 9.01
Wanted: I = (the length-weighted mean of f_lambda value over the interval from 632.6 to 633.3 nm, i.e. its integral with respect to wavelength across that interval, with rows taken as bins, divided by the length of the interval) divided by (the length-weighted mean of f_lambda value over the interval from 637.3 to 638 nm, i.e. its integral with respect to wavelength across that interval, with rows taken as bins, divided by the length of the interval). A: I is 0.98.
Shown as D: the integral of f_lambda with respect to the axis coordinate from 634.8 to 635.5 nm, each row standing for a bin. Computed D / 6.7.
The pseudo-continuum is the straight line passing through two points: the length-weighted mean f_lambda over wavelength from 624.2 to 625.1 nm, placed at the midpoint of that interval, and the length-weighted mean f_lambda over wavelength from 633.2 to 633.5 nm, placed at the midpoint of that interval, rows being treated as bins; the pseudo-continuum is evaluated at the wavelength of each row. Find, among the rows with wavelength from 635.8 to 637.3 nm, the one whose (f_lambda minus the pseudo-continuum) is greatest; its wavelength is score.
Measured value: 636.167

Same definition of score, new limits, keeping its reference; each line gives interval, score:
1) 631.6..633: 631.933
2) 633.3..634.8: 634.557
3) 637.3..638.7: 637.340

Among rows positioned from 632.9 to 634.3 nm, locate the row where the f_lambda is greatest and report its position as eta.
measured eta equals 634.119 nm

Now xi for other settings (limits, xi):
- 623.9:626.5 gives 4.77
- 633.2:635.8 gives 4.95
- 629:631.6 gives 4.70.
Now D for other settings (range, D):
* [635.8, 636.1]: 2.6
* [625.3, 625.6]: 2.8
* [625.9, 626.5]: 5.6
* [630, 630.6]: 5.2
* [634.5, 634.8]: 2.9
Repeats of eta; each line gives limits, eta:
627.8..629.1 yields 628.016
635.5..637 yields 635.581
